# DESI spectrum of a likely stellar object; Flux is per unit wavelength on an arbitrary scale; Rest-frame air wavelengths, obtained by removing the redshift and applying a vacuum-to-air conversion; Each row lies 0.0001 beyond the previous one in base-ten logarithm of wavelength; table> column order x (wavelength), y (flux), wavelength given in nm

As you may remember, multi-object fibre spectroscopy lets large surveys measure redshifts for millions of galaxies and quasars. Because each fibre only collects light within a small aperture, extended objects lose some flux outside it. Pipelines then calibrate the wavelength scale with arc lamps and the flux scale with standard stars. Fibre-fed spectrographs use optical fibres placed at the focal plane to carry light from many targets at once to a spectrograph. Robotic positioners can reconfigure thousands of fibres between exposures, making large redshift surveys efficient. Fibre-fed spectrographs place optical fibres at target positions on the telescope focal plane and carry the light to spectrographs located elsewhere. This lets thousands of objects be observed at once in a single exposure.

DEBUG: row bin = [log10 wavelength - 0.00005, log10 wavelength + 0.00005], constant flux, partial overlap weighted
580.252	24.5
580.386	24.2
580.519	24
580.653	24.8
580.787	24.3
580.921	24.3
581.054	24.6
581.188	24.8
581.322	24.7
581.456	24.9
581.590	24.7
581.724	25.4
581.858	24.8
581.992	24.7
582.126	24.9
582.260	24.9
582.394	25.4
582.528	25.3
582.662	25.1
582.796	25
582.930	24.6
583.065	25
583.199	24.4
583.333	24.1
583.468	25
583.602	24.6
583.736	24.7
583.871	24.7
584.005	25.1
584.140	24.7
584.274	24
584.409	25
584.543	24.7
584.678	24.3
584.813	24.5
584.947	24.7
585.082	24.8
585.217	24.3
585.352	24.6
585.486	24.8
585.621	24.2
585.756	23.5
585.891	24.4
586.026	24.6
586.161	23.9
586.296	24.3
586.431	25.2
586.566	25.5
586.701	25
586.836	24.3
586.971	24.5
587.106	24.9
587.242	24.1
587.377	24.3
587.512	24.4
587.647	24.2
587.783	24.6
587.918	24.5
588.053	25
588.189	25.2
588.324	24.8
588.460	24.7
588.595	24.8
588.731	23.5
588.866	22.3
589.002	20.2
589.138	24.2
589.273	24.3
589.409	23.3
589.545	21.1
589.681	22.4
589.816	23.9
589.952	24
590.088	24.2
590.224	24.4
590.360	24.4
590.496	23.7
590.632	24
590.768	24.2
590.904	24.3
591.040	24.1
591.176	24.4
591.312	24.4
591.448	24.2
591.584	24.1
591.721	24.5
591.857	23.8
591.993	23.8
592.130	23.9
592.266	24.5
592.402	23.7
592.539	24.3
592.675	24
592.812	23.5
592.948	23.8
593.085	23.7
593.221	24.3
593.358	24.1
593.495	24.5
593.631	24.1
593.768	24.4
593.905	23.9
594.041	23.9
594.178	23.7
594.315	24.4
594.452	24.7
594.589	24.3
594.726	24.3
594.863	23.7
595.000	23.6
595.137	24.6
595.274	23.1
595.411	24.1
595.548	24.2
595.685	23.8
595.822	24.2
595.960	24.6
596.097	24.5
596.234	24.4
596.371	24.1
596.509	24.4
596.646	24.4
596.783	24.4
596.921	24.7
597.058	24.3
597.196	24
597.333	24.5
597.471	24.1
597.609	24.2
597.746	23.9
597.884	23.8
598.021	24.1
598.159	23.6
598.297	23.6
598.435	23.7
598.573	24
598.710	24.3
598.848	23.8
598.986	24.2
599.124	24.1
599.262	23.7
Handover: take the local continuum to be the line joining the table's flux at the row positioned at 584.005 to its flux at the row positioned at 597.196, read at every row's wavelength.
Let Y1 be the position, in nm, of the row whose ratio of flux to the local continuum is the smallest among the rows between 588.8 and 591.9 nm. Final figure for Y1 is 589.002 nm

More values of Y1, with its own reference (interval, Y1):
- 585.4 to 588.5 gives 585.756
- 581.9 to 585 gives 584.274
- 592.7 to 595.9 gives 595.274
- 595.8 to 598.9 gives 598.159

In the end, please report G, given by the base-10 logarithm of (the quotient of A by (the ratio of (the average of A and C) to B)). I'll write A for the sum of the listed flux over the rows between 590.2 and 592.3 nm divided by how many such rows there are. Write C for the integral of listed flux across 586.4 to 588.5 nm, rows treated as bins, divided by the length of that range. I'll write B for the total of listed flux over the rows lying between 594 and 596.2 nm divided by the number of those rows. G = 1.38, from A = 24.2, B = 24.1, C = 24.7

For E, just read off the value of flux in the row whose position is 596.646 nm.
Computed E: 24.4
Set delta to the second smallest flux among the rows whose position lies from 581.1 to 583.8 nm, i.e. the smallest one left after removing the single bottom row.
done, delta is 24.4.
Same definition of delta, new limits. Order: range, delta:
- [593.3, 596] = 23.6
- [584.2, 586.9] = 23.9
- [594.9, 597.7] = 23.6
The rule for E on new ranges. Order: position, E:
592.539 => 24.3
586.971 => 24.5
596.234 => 24.4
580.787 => 24.3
